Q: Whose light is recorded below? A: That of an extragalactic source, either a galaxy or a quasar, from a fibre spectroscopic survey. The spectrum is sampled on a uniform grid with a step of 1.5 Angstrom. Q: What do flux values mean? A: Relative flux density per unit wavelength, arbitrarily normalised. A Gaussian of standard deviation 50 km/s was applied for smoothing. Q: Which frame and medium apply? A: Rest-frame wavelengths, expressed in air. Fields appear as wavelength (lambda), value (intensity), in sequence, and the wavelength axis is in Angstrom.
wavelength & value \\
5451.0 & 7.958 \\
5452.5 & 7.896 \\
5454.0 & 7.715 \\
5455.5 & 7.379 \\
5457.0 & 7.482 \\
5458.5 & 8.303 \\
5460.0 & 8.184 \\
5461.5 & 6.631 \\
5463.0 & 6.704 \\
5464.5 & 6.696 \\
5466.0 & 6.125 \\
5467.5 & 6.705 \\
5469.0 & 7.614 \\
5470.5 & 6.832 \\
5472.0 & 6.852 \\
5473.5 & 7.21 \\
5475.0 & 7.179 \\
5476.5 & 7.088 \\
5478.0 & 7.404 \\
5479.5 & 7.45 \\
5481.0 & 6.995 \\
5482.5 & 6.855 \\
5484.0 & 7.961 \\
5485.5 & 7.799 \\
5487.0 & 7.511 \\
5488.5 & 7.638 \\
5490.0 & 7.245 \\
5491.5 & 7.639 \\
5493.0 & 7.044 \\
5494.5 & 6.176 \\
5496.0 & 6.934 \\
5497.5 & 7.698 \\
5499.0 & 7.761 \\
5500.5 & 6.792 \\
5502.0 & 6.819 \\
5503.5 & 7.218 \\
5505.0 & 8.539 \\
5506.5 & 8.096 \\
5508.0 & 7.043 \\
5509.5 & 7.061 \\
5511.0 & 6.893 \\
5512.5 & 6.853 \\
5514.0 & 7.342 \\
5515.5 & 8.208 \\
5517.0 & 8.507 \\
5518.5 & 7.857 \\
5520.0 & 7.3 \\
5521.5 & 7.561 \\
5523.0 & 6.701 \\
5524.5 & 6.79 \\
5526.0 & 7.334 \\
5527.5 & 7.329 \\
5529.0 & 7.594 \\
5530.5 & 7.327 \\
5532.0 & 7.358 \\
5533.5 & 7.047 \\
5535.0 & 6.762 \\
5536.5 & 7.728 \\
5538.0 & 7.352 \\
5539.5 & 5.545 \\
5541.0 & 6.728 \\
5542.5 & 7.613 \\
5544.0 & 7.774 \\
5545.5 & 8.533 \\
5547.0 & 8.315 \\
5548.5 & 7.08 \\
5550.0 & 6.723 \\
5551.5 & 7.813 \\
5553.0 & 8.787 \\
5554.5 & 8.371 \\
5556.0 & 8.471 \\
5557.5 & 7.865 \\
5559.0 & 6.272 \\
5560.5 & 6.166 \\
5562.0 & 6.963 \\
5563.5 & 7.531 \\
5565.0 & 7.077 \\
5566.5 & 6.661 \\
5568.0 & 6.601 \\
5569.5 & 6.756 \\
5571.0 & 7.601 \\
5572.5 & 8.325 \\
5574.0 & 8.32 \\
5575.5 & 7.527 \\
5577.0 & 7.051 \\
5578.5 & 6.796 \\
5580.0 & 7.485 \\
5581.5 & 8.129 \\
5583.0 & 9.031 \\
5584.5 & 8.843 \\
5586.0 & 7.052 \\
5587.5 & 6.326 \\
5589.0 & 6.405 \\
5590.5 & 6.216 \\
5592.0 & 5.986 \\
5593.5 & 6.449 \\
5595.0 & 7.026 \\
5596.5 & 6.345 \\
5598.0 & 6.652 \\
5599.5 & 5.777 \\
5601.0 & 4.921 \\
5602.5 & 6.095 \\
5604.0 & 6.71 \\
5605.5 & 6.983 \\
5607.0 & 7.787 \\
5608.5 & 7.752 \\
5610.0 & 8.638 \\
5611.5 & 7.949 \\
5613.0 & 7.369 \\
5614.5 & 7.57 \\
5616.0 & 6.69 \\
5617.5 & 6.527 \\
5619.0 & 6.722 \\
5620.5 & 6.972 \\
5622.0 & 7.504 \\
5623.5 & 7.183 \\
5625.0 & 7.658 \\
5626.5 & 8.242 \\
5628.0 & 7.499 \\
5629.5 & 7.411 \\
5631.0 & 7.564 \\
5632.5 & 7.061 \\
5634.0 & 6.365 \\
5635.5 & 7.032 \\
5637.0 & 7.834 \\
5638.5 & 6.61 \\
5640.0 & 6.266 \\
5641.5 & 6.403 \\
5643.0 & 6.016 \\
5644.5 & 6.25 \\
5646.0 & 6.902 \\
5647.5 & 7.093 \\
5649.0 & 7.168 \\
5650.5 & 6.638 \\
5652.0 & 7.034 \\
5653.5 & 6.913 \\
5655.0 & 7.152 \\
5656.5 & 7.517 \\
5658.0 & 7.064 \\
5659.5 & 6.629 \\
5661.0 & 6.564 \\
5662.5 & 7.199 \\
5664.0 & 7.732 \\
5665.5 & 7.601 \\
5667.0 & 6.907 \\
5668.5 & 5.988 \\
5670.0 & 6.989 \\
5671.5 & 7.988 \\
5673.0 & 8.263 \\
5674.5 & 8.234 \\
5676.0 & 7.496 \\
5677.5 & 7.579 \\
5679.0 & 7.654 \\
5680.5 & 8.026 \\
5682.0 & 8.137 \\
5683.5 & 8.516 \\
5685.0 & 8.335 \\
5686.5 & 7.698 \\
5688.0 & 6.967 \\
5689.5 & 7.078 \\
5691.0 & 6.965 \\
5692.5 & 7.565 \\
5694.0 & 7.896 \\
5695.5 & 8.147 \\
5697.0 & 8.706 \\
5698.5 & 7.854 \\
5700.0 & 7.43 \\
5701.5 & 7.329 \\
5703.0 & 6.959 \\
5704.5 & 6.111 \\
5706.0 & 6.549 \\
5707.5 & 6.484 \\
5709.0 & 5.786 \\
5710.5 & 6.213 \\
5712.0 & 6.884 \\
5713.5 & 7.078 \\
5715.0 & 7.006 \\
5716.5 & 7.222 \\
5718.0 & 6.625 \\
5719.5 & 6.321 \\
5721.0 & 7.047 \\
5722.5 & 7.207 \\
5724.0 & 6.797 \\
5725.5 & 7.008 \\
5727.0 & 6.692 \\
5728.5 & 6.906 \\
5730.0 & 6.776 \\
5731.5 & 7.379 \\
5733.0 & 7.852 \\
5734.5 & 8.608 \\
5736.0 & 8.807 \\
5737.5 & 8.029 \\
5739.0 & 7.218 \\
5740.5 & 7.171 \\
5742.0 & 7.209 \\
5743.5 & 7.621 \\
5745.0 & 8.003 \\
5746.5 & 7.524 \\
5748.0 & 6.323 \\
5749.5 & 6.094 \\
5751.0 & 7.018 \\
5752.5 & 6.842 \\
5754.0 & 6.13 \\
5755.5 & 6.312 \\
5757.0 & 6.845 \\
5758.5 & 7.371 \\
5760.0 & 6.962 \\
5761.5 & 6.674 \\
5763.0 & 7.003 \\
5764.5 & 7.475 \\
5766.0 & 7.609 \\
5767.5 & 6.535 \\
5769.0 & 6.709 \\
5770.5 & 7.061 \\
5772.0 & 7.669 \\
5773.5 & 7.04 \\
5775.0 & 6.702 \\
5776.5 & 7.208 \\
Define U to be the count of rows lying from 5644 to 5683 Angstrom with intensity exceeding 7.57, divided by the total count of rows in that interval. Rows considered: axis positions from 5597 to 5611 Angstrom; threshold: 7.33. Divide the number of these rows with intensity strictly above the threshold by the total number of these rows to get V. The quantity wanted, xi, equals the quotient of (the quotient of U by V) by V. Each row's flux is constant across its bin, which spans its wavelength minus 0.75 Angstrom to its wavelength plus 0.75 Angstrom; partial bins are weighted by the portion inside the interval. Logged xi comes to 3.1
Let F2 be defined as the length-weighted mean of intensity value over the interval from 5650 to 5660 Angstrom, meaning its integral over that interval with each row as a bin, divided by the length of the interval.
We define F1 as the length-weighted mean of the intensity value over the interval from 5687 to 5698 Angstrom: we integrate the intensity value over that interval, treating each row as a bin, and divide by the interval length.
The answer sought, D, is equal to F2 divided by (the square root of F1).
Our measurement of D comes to 2.54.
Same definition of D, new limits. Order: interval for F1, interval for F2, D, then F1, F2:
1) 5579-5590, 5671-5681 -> 2.87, 7.56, 7.89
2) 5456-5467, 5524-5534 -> 2.72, 7.16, 7.27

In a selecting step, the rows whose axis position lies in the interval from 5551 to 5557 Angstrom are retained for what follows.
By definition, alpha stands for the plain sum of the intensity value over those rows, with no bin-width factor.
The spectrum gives 33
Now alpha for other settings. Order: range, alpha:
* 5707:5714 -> 32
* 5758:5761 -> 14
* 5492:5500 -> 36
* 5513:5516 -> 16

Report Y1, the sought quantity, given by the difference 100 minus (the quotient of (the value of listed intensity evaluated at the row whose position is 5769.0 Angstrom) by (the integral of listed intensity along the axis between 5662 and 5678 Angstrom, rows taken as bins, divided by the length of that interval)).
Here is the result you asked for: 99.1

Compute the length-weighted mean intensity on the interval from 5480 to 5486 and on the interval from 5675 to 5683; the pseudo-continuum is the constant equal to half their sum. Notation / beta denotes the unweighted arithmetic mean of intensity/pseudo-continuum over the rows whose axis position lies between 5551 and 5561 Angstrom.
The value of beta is 1.010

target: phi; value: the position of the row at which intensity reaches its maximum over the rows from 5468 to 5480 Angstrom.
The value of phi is 5469.0 Angstrom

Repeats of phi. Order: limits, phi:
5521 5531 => 5529.0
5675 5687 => 5683.5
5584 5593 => 5584.5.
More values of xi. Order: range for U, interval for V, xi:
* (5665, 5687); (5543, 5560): 1.4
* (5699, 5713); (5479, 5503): 0.0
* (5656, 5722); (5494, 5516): 2.3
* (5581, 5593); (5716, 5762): 4.4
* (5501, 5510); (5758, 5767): 1.3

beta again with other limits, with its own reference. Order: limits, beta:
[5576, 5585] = 1.038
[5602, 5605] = 0.842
